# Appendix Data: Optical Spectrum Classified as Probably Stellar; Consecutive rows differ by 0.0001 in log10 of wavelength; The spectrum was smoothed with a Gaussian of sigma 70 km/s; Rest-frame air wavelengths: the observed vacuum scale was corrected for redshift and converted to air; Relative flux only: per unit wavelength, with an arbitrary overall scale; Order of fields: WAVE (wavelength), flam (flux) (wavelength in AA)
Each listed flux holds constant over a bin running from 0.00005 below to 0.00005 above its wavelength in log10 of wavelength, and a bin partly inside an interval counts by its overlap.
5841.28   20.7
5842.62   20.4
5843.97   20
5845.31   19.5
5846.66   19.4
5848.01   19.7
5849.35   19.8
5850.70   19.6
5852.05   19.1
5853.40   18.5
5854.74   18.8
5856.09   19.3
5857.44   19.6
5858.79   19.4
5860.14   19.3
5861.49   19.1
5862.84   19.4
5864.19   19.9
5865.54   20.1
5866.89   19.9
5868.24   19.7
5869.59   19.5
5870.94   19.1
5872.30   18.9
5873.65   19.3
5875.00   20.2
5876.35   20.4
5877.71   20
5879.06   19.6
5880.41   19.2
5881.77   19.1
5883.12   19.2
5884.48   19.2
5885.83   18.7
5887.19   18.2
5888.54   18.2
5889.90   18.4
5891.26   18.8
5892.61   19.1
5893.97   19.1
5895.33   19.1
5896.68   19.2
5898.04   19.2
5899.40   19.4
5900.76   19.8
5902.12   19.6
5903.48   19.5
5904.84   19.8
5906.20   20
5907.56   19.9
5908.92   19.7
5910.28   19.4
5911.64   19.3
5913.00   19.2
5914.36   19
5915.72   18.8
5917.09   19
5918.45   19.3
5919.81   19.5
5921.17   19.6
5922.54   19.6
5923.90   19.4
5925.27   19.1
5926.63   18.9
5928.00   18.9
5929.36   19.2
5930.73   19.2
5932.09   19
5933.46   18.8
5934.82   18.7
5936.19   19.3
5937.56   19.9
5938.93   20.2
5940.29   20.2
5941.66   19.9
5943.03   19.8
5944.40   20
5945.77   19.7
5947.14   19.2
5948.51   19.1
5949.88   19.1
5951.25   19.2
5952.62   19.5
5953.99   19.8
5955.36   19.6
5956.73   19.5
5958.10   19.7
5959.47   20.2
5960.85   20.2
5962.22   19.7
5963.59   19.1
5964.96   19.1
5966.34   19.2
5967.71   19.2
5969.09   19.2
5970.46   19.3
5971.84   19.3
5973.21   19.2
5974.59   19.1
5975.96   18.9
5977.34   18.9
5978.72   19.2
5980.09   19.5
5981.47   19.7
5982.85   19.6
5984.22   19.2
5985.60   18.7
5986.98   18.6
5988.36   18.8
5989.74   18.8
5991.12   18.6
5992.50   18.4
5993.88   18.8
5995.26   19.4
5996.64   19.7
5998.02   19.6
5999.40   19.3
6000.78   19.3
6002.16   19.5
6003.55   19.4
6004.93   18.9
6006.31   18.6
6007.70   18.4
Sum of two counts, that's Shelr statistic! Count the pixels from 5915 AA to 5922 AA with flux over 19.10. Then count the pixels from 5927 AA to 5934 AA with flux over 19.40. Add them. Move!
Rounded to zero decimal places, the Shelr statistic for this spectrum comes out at 3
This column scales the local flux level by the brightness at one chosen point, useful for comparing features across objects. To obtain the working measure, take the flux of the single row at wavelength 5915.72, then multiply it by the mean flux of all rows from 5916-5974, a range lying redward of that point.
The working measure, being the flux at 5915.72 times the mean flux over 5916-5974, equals 365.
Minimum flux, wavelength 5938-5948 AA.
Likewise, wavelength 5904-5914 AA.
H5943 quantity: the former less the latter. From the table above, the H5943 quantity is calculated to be 0.000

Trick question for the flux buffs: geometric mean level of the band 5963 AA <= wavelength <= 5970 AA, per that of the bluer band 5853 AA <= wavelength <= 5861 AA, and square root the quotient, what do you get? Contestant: 1.00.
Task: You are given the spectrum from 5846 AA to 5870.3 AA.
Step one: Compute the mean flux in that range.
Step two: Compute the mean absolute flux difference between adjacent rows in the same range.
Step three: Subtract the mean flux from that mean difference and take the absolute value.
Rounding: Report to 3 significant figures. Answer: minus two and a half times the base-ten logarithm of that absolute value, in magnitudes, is -3.21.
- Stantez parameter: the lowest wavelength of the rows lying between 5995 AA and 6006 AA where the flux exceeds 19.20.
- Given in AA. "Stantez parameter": 5995.26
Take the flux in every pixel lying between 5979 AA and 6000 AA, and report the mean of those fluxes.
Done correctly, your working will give 19.1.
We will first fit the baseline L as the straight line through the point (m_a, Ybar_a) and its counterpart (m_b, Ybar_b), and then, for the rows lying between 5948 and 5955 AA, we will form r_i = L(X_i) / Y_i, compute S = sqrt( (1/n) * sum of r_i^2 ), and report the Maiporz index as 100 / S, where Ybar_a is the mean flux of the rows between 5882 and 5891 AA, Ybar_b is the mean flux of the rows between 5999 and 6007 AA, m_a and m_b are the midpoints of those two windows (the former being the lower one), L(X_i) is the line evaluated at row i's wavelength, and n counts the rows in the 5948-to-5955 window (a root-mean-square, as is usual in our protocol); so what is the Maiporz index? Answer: 102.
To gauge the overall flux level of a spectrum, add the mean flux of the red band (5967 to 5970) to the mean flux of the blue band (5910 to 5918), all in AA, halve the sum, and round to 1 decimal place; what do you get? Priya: 19.2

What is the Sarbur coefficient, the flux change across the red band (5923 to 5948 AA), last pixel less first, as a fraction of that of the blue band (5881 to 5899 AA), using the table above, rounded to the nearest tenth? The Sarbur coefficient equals -2.0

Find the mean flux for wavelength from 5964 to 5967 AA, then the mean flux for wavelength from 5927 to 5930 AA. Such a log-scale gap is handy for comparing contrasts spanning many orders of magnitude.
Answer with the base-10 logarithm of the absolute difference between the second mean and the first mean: -1.0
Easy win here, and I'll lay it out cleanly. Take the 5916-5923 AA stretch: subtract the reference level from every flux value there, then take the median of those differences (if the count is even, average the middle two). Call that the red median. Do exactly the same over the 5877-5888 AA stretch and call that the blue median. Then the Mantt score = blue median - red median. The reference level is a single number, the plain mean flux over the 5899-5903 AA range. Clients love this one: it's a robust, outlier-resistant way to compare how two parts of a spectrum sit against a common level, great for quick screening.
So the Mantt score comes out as -0.30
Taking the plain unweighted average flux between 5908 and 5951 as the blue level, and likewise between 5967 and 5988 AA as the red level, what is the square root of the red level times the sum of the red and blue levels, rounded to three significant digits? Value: 27.2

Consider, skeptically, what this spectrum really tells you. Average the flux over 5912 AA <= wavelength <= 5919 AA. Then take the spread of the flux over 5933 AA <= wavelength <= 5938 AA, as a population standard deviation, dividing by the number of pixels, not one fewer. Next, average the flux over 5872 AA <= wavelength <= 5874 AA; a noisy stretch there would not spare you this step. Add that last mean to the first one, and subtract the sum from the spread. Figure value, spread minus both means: -37.7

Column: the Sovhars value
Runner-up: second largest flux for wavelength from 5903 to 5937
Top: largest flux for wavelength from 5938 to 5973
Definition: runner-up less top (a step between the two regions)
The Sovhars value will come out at -0.30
